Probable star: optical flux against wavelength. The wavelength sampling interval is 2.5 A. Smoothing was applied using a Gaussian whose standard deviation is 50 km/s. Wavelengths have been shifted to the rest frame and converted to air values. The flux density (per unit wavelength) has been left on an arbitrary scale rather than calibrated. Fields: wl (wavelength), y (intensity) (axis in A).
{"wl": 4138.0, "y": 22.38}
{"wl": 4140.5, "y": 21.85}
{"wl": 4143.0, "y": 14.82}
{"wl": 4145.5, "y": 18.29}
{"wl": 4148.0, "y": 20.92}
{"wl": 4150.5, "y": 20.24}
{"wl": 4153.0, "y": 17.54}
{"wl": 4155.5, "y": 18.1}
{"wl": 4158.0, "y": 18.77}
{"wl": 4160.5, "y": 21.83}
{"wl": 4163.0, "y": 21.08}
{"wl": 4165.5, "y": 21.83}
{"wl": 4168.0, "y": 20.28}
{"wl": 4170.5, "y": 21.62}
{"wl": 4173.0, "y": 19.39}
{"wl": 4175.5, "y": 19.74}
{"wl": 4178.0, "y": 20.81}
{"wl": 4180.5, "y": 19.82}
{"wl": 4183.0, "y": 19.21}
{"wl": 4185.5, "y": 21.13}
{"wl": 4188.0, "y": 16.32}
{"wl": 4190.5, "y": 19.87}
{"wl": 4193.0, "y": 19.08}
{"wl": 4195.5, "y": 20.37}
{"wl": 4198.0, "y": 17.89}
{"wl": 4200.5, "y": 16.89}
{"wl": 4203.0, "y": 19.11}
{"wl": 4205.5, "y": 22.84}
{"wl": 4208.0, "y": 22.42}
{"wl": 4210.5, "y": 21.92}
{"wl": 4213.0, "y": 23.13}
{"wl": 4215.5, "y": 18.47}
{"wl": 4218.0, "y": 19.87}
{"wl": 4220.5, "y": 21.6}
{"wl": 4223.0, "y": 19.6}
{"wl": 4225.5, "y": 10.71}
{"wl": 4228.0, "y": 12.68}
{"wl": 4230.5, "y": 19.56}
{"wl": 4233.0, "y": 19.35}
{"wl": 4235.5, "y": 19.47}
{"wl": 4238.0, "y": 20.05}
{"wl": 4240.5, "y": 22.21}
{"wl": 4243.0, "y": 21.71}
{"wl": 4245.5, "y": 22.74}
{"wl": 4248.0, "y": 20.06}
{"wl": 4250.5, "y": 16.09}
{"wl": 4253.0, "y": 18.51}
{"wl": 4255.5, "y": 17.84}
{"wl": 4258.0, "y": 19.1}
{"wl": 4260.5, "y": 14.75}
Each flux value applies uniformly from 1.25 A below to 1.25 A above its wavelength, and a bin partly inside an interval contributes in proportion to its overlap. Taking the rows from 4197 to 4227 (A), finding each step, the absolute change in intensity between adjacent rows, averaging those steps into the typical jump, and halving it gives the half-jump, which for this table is 1.3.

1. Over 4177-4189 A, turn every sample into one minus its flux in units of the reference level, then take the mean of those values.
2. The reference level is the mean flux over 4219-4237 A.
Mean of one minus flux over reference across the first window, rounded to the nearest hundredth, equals -0.11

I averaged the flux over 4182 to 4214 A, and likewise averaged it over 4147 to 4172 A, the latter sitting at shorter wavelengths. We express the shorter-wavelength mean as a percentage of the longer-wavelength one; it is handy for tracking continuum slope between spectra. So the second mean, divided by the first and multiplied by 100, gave 101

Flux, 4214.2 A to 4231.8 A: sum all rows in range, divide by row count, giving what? 17.5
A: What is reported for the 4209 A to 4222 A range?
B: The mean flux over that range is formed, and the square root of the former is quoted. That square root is 4.58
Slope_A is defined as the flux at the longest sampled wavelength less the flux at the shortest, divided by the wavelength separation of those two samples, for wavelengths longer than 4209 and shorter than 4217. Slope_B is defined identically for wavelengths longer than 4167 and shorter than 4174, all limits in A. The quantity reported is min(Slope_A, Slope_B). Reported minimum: -0.7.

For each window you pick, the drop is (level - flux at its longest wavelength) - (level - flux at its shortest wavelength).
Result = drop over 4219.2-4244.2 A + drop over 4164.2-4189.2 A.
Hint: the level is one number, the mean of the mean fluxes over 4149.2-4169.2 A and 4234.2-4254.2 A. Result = 5.4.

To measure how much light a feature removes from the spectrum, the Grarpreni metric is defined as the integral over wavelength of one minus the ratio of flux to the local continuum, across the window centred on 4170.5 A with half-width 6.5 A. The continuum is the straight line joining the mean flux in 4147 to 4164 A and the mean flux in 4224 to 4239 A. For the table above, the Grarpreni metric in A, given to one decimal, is -0.9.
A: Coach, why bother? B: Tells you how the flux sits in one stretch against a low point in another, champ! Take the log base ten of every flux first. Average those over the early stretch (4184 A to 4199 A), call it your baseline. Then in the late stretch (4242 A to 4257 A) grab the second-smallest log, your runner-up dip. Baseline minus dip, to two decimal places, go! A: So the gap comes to 0.03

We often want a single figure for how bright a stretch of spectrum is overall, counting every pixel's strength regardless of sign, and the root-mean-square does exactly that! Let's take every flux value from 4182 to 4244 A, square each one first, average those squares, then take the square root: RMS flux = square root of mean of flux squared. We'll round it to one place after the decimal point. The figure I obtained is 19.6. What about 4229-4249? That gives 20.7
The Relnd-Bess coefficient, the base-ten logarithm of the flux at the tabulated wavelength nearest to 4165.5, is 1.34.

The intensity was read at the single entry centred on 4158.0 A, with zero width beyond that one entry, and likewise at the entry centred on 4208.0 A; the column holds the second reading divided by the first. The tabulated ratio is 1.2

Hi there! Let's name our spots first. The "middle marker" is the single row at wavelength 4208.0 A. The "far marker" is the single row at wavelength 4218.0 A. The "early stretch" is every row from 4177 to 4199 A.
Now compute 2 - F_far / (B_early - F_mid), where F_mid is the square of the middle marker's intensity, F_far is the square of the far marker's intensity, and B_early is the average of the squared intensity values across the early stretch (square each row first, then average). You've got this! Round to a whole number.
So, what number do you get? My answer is 5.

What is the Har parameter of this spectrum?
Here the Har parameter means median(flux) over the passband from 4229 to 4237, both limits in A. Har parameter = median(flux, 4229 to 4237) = 19.5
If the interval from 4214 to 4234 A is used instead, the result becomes 19.5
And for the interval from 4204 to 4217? 22.4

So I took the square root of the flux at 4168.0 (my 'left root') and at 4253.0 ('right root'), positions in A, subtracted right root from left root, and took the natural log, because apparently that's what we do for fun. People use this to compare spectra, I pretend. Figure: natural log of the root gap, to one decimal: -1.6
